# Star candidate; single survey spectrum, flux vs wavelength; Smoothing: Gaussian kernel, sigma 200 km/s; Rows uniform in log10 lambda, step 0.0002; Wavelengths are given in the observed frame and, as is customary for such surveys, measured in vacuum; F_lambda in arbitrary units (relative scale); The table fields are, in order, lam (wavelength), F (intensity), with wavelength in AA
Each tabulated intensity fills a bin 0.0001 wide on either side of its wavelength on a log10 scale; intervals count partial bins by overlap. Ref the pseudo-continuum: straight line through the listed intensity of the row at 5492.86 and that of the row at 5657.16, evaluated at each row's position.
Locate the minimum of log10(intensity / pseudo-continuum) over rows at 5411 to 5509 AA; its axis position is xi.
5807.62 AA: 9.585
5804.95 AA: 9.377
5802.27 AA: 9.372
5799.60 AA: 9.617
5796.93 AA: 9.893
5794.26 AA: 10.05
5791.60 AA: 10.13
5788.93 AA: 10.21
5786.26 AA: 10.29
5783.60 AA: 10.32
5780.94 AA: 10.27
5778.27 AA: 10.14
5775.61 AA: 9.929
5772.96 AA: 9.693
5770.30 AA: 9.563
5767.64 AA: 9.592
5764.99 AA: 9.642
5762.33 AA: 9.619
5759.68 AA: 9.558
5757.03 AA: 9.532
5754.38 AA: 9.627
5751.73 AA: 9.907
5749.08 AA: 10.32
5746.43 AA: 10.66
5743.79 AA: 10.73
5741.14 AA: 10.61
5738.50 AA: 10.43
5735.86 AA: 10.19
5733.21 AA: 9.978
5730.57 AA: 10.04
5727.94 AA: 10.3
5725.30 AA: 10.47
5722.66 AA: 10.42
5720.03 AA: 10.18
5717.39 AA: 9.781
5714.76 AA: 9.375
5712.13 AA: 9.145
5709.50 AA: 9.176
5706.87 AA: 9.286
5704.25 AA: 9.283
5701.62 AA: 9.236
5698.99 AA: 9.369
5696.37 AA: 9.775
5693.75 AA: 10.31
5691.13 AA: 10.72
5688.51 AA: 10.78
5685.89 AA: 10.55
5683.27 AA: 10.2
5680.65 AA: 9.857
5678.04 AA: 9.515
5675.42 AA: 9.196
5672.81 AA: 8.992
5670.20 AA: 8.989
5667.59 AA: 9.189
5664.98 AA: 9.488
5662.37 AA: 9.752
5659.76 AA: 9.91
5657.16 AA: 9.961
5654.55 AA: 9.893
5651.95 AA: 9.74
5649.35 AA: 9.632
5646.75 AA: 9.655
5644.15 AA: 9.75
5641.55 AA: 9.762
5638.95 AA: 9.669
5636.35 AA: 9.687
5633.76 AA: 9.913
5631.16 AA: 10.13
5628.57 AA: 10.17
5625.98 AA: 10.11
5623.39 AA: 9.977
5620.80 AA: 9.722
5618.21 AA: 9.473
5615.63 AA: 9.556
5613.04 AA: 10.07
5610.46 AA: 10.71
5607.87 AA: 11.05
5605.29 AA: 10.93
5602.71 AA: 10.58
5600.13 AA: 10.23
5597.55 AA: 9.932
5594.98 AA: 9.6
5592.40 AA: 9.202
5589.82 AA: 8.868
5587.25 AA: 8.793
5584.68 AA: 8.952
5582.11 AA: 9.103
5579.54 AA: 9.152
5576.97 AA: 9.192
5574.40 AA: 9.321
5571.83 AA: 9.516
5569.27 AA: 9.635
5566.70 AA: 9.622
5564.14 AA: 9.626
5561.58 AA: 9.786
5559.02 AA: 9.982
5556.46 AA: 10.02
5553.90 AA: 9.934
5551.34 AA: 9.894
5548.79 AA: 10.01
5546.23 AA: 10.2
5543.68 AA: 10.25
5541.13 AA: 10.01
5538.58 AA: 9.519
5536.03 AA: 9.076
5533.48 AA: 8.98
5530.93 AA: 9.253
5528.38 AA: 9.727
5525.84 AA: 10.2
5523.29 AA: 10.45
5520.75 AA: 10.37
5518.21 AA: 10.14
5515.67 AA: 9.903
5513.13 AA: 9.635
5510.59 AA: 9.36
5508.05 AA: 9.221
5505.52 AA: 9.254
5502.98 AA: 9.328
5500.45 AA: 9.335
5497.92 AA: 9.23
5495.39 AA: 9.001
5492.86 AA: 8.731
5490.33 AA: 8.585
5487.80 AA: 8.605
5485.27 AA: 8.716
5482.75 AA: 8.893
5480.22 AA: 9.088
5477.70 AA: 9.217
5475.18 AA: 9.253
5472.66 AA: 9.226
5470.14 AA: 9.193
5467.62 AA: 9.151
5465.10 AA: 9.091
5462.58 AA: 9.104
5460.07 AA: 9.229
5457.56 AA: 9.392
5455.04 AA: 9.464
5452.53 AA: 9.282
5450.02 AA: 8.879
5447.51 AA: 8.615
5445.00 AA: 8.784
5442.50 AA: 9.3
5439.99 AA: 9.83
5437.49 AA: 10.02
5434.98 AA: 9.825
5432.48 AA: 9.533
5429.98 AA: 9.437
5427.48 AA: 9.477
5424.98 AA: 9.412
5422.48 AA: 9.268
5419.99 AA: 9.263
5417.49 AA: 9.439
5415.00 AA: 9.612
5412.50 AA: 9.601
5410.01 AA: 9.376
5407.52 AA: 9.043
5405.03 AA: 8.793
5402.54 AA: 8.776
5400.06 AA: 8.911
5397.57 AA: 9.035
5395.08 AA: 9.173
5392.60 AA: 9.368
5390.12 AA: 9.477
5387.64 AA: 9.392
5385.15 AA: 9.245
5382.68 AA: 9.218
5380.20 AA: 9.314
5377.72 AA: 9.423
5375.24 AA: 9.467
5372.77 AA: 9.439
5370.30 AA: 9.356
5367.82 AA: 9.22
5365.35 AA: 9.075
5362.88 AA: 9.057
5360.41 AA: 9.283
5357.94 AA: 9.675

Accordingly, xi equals 5490.33 AA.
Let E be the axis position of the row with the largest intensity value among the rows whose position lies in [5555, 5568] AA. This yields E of 5556.46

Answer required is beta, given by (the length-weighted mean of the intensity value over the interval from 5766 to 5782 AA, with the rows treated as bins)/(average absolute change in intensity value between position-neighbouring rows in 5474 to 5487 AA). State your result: 73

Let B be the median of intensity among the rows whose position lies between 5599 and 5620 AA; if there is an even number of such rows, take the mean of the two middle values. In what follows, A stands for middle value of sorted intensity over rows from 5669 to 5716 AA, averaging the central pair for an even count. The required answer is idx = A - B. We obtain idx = -1.0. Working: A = 9.4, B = 10.4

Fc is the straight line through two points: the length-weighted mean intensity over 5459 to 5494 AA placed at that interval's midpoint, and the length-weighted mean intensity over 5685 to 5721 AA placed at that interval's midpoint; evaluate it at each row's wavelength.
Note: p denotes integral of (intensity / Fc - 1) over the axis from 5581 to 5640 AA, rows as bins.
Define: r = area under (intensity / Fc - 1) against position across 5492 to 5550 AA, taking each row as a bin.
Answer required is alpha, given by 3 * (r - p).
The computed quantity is 2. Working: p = 2.4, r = 3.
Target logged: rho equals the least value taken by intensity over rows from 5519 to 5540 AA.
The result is 8.98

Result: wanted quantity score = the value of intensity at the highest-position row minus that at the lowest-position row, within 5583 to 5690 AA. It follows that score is 1.8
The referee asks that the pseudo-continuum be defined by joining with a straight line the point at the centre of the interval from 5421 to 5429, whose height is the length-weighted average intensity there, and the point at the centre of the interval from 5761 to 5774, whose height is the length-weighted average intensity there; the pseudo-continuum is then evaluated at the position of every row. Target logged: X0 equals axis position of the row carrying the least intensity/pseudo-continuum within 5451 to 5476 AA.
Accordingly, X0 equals 5465.10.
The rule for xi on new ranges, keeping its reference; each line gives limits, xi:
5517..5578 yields 5576.97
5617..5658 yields 5649.35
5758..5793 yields 5770.30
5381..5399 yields 5397.57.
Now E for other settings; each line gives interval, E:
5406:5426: 5415.00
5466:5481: 5475.18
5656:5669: 5657.16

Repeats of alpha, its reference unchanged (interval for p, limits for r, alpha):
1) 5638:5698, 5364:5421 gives 8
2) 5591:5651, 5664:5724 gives -10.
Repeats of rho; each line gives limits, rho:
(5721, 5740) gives 9.978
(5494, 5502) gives 9.001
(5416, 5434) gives 9.263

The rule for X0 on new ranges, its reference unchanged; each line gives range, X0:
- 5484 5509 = 5490.33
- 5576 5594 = 5587.25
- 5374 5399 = 5397.57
